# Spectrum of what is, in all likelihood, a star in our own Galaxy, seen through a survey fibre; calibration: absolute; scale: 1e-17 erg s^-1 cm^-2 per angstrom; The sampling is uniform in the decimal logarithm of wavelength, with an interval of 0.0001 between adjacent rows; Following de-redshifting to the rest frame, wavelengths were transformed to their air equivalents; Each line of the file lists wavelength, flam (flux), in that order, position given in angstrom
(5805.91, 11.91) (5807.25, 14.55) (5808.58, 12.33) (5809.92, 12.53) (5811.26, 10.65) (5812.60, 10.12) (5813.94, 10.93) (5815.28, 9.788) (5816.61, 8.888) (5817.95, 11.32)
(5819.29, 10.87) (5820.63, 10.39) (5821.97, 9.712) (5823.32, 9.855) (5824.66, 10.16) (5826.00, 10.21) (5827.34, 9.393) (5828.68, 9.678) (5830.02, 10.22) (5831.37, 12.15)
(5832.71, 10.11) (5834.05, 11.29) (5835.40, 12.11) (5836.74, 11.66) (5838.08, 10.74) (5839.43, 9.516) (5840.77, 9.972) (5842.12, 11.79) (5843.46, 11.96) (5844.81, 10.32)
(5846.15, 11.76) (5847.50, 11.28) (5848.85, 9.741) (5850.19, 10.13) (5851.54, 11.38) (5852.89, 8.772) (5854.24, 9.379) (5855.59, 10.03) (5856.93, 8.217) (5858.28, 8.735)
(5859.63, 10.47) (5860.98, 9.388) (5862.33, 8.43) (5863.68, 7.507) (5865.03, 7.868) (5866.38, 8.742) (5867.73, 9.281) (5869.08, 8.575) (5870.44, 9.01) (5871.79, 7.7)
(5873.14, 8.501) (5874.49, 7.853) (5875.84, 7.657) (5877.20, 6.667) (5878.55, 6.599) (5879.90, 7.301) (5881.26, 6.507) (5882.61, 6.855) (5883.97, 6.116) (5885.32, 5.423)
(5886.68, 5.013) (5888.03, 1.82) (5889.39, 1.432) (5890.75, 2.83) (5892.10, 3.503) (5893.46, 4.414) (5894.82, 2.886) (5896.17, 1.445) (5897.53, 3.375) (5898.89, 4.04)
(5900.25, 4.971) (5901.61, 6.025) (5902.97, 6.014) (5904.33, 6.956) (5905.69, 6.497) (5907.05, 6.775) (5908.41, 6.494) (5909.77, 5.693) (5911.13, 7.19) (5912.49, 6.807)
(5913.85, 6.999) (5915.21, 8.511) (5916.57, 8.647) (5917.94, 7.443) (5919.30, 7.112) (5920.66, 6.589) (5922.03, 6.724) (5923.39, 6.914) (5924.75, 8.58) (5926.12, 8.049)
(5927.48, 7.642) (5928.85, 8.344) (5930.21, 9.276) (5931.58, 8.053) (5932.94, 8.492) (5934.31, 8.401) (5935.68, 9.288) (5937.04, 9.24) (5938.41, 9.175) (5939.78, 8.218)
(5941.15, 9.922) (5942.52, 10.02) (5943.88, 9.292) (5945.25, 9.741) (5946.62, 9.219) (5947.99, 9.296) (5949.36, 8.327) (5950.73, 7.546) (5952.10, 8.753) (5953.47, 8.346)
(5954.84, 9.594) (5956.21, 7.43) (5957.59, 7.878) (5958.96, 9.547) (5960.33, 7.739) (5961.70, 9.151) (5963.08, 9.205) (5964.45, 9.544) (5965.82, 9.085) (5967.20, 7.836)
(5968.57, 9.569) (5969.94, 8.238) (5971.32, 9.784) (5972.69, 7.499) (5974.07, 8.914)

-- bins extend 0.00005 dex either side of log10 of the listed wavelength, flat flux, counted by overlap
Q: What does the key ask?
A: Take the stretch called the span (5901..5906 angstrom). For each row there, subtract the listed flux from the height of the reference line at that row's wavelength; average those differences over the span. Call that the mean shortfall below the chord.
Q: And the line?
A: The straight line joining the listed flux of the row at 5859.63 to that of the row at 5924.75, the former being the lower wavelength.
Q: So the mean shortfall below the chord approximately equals 2.8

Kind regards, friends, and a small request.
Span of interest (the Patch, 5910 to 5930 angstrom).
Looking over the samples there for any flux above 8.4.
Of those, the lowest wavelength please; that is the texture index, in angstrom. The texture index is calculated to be 5915.21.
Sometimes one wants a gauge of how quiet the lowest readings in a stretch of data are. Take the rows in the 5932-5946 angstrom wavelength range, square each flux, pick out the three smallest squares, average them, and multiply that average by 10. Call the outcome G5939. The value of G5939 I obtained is 701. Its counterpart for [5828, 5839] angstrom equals 1001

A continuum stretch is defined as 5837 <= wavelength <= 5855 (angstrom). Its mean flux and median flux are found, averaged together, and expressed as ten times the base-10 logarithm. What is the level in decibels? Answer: 10.2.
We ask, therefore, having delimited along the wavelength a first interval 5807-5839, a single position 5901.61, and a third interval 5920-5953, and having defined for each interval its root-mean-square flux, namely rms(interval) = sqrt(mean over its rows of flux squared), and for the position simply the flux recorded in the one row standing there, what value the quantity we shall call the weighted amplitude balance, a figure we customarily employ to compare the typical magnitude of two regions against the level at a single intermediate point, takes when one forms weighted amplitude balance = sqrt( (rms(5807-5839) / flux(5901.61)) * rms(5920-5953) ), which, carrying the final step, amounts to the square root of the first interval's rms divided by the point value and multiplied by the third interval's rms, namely 3.94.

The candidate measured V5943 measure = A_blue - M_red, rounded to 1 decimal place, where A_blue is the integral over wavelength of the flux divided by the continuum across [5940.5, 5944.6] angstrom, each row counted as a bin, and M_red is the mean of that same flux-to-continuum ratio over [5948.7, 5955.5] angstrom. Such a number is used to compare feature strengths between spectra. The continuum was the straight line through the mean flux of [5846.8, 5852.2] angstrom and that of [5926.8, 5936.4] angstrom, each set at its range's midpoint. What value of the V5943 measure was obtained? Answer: 3.8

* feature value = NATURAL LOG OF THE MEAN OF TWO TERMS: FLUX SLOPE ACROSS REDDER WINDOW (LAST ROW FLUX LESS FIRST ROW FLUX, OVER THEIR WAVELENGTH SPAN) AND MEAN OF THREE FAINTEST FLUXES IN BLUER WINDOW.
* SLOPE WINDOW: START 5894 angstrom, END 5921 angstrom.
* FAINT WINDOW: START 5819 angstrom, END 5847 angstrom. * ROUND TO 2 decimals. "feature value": 1.58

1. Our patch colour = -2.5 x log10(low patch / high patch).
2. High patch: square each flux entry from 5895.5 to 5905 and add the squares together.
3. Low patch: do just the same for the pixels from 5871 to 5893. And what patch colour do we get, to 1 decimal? -1.3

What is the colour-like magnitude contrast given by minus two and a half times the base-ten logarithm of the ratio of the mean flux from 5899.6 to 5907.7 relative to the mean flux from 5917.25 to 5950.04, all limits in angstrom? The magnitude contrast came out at 0.34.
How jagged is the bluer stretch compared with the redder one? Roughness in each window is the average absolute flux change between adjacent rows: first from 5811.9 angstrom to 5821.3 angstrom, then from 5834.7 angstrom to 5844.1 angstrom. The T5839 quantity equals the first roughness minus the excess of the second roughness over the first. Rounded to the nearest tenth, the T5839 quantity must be 1.2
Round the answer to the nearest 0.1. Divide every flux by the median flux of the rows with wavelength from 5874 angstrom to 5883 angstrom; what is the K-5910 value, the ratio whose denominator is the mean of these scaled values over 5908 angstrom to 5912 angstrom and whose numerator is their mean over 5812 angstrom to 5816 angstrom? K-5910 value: 1.6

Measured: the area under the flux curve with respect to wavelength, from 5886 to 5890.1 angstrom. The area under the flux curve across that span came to 11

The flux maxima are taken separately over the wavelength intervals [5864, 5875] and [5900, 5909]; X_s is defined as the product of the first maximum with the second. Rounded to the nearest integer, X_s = 65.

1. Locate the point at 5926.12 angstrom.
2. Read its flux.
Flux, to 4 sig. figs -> 8.049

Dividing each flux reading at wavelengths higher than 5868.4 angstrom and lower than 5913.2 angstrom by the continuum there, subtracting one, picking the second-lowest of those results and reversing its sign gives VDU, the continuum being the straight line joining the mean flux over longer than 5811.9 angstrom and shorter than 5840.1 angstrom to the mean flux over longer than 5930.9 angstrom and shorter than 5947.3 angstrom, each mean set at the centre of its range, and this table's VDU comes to 0.85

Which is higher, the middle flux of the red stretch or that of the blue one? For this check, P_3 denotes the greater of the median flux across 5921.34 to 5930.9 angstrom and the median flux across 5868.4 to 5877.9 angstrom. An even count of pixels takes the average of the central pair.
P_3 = 8.0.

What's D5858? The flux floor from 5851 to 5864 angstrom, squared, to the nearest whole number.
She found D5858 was 56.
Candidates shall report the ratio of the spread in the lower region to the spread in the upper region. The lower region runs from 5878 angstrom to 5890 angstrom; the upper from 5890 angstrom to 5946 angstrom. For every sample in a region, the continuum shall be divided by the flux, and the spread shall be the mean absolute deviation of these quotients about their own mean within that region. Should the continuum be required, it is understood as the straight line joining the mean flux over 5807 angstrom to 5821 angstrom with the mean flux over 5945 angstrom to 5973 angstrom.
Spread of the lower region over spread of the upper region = 2.5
